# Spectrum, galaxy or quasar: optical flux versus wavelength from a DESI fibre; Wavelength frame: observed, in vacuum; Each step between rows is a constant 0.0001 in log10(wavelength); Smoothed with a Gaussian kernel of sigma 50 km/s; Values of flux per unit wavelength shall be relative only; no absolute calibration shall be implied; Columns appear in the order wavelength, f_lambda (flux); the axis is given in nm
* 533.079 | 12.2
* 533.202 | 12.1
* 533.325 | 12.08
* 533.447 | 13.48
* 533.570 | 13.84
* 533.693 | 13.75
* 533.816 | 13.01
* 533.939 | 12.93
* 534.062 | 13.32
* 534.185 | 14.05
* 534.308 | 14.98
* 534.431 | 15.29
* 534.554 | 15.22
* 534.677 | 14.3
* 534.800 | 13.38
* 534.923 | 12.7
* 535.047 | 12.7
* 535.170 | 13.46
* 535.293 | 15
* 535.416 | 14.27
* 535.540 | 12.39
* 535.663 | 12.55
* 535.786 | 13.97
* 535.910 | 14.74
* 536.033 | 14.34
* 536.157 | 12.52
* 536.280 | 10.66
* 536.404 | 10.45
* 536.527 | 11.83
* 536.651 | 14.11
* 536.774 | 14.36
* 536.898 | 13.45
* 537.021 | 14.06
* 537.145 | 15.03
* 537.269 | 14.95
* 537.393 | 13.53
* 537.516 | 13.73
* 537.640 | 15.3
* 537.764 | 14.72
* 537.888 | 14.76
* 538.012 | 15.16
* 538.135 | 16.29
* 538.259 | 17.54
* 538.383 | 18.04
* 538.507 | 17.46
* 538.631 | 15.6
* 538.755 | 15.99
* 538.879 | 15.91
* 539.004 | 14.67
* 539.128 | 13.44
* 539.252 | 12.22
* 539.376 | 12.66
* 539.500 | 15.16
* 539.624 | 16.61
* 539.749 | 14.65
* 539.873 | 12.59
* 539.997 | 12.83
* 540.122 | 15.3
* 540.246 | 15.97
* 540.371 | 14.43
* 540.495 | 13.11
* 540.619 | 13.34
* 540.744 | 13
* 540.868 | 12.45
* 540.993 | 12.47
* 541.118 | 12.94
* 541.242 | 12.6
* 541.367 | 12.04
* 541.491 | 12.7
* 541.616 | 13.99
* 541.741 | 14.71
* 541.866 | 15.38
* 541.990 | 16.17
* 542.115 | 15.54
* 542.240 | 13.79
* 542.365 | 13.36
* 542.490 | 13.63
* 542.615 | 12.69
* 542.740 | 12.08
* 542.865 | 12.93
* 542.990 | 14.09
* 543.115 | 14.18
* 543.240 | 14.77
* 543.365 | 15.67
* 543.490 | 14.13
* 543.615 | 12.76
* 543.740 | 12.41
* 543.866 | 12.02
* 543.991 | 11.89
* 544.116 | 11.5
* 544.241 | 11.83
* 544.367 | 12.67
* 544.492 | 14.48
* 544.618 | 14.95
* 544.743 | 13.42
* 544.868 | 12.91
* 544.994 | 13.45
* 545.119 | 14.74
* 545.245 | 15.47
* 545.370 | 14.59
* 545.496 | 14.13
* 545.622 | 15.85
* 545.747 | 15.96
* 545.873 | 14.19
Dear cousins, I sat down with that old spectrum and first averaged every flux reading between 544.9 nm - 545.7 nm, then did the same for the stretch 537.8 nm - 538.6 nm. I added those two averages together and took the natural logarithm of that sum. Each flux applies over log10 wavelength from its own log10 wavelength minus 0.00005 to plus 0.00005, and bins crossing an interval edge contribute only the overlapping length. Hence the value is 3.44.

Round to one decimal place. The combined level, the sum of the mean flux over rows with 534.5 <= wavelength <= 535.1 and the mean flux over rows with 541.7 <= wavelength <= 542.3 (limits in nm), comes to 28.8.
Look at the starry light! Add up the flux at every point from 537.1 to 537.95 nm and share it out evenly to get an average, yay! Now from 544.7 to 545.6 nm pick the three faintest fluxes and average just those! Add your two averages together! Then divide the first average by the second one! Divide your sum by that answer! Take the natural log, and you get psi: 3.2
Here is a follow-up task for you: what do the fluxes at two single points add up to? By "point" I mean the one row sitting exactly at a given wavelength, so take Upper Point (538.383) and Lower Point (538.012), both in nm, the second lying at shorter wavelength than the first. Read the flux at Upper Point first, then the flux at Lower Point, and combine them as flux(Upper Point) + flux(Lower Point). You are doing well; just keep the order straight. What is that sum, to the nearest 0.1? 33.2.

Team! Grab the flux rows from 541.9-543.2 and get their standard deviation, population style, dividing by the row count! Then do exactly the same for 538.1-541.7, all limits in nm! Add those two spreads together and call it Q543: 3.0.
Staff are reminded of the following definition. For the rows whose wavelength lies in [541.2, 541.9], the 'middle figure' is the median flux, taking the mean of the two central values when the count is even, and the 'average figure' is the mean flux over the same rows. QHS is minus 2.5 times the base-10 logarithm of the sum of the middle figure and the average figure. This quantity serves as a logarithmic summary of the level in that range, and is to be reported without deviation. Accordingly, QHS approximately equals -3.57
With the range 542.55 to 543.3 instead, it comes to -3.58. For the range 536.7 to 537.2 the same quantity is -3.63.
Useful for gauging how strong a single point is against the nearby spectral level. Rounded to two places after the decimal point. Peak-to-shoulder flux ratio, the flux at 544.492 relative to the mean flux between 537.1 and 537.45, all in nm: 1.00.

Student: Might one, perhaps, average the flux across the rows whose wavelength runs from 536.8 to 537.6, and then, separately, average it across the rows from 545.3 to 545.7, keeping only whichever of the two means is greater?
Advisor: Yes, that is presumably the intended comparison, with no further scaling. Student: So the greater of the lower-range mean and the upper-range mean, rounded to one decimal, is 14.9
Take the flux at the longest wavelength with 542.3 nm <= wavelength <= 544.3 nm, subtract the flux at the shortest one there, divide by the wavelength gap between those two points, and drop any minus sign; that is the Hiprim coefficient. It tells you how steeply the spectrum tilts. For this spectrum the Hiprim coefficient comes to 0.82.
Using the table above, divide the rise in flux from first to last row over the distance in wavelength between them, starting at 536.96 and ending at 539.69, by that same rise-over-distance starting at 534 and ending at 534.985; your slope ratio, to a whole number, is -1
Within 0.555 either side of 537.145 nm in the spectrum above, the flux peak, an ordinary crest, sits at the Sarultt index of 537.640 nm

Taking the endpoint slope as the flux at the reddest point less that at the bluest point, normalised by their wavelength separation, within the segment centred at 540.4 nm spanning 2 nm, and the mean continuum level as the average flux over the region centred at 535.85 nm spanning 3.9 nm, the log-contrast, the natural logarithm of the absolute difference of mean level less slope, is 2.73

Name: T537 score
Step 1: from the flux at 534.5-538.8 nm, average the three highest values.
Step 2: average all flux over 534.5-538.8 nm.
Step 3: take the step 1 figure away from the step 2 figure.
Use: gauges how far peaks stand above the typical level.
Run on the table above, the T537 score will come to -3.4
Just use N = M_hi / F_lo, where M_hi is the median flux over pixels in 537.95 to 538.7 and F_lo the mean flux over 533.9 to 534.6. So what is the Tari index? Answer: 1.18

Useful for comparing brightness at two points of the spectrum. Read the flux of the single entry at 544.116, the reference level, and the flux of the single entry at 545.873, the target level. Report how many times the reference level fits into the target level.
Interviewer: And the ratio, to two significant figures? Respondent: 1.2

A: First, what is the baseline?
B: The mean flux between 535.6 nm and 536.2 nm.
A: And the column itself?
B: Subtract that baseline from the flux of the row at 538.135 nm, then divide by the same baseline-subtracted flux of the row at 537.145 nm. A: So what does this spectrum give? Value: 1.9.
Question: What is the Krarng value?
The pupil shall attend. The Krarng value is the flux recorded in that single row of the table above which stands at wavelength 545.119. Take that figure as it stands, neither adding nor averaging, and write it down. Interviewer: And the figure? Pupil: 14.74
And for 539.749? 14.65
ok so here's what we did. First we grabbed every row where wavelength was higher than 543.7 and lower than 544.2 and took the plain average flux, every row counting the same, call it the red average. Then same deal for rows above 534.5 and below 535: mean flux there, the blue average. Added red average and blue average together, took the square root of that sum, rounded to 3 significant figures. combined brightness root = 5.08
